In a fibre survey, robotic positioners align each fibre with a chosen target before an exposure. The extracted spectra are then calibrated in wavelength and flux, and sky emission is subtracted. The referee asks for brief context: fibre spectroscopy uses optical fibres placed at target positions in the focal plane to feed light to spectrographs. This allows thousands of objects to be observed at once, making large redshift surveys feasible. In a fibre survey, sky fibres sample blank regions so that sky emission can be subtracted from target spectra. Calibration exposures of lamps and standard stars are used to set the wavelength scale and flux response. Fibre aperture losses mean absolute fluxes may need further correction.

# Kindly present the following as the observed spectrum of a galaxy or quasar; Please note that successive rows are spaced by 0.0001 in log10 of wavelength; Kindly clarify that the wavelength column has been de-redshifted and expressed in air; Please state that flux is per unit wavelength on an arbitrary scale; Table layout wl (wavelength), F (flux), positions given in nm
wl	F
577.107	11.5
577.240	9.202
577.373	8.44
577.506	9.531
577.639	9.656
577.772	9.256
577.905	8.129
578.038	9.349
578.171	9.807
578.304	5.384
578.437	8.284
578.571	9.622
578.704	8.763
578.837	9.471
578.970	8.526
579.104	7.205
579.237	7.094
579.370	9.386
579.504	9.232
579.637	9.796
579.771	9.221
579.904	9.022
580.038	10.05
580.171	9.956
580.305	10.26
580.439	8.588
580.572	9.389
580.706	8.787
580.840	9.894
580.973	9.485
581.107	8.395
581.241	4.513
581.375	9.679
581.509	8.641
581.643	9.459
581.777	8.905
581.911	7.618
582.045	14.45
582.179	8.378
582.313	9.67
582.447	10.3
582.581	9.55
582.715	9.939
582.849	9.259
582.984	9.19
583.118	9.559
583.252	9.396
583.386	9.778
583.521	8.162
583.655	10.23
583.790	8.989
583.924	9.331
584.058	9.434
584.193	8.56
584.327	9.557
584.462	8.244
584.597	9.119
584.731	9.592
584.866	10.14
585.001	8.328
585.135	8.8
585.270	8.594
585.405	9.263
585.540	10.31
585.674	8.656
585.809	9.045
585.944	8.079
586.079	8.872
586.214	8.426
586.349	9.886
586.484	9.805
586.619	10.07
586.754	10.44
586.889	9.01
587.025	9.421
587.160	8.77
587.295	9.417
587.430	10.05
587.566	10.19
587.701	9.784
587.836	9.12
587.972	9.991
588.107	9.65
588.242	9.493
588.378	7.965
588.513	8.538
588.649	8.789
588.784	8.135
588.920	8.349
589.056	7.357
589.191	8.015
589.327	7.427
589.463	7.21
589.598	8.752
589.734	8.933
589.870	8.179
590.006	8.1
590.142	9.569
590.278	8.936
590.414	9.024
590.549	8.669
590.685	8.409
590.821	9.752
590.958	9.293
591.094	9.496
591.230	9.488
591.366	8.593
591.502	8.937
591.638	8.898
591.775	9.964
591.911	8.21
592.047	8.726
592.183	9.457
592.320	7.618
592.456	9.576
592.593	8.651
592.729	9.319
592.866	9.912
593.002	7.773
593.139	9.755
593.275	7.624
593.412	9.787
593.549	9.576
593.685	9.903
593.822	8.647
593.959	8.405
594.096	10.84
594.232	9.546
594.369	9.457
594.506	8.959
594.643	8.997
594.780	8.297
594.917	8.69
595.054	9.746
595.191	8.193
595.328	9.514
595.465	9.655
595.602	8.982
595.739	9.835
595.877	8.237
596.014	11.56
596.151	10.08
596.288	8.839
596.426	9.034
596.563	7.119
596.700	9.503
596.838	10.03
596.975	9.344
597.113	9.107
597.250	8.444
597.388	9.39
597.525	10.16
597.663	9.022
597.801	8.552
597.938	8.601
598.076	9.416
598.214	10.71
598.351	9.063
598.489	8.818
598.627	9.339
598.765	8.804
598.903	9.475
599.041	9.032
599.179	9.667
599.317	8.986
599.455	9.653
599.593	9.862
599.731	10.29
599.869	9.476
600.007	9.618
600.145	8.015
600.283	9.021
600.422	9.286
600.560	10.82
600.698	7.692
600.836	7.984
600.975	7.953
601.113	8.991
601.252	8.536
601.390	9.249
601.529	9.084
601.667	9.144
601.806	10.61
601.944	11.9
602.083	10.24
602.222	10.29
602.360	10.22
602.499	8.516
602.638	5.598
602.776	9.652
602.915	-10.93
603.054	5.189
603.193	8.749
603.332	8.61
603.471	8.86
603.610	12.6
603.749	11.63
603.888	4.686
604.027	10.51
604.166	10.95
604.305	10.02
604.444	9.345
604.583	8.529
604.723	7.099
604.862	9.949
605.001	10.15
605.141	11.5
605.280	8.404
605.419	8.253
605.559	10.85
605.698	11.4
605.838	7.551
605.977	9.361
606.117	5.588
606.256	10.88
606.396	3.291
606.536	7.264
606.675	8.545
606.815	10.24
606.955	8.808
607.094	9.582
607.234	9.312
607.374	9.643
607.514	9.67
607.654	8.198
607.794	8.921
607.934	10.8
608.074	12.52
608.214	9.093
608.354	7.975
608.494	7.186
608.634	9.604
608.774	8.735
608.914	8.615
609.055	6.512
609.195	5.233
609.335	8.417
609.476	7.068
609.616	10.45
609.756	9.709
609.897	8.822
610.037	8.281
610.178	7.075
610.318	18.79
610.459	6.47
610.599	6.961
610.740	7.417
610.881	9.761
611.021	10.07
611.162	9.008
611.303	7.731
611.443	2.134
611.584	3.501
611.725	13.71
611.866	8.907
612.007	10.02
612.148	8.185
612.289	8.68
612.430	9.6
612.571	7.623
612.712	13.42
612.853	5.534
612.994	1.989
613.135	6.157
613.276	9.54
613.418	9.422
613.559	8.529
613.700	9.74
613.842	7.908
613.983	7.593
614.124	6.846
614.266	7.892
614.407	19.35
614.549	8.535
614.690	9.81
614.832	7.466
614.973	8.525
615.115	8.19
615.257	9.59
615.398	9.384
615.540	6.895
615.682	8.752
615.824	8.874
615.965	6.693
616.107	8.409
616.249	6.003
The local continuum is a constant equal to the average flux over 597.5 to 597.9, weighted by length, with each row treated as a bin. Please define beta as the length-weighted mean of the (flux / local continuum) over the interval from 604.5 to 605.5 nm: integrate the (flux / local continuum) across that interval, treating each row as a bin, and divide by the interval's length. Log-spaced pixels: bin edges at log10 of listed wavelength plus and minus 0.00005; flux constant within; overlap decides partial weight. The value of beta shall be 1.01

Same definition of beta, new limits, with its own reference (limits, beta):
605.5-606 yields 1.08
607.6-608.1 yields 1.10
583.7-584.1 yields 1.02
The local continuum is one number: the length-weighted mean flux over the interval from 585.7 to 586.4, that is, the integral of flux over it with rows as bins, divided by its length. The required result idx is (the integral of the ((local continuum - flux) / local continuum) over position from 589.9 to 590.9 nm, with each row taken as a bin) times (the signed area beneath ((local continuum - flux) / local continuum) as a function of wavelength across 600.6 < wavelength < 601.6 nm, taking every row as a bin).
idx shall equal -0.0003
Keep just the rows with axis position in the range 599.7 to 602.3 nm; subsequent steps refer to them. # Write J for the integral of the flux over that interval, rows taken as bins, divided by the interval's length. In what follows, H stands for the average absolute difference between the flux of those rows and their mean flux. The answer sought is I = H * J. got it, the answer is 8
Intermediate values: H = 0.86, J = 9.37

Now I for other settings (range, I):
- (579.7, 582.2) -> 10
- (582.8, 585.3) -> 4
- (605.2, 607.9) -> 12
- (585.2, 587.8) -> 6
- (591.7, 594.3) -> 7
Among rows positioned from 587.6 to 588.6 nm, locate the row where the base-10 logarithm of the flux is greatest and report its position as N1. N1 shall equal 587.972 nm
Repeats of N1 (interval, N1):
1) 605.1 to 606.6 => 605.141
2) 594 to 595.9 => 594.096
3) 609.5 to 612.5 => 610.318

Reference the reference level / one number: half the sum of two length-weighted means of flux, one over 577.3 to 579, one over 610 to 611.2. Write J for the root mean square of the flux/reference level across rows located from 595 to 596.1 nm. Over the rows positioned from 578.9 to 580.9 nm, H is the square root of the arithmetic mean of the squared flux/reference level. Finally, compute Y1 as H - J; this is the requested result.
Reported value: -0.04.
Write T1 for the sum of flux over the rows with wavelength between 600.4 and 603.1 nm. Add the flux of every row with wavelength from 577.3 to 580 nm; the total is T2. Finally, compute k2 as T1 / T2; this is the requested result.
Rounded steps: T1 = 160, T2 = 175.2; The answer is 0.91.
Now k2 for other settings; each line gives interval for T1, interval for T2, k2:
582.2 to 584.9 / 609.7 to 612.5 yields 1.08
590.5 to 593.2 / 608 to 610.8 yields 1.03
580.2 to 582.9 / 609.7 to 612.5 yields 1.06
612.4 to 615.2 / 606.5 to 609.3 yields 0.98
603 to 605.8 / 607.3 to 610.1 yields 1.07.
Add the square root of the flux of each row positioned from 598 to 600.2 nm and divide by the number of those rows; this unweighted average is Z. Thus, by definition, 3.06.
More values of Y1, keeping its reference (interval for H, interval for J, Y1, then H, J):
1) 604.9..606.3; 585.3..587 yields 0.02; 1.05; 1.031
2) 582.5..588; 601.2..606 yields -0.02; 1.03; 1.052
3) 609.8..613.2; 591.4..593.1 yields 0.01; 1.00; 0.987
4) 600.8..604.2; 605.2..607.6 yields 0.05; 1.04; 0.988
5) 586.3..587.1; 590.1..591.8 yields 0.07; 1.08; 1.010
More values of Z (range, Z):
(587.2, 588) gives 3.12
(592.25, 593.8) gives 3.00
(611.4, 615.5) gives 2.86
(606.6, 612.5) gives 2.94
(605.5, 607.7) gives 2.94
